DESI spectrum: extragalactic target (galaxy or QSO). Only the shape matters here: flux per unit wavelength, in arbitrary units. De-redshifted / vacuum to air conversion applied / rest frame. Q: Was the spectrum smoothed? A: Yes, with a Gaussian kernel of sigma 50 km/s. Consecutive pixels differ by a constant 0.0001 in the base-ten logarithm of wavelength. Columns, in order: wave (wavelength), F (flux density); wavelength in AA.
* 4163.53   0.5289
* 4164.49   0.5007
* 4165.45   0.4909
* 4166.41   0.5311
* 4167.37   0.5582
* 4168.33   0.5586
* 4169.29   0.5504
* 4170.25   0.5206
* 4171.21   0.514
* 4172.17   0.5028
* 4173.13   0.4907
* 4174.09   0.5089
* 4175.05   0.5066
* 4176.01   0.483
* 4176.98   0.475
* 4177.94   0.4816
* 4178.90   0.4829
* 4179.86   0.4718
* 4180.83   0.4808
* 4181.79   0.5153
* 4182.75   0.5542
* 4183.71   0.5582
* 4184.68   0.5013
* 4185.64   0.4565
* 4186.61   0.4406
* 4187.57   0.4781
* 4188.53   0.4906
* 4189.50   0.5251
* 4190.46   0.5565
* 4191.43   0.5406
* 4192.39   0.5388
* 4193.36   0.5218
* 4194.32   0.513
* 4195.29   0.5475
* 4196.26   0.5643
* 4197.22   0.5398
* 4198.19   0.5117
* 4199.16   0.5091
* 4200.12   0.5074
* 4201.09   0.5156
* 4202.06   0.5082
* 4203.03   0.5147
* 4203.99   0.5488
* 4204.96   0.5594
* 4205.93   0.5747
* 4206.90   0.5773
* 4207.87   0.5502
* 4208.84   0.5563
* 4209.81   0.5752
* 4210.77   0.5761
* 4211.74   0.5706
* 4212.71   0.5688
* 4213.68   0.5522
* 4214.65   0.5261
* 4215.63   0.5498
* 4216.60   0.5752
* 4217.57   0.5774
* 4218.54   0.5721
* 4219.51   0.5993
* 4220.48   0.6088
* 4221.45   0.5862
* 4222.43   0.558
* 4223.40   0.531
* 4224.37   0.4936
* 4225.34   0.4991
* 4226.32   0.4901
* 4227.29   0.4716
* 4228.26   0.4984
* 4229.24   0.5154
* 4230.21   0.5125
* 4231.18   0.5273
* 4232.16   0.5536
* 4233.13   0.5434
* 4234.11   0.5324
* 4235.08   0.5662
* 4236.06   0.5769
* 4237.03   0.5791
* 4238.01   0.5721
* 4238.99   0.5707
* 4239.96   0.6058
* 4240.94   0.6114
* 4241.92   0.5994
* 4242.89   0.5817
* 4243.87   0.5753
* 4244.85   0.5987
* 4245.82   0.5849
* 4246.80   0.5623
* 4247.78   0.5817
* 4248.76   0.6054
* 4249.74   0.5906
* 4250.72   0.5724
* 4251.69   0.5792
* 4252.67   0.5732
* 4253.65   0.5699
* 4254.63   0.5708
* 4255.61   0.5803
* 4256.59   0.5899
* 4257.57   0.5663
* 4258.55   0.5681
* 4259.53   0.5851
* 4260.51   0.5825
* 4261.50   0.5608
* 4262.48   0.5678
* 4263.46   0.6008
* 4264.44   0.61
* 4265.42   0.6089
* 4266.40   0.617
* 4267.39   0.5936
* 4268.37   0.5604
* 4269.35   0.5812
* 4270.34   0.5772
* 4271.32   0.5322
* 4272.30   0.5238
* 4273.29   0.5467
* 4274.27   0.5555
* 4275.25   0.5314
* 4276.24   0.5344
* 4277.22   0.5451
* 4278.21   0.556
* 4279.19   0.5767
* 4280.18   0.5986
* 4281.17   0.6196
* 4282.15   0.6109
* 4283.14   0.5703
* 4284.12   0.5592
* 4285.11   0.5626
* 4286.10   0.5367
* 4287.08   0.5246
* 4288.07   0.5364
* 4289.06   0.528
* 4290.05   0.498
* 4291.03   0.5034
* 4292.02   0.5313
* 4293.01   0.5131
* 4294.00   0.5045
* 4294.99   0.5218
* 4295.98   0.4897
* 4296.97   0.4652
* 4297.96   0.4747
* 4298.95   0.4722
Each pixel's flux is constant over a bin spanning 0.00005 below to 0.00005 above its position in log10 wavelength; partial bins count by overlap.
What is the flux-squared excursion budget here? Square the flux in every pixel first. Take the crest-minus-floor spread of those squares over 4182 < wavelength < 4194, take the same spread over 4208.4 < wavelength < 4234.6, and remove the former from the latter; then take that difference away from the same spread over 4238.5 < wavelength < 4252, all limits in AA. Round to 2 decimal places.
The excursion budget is 0.03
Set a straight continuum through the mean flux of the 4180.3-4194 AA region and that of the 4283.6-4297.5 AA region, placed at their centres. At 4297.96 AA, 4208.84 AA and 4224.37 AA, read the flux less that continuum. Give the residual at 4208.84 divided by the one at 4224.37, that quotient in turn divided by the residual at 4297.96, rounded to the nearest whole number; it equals 46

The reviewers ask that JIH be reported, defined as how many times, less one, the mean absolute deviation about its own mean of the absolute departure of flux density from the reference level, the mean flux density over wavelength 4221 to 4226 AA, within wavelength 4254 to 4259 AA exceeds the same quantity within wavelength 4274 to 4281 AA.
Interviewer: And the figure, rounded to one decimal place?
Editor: -0.5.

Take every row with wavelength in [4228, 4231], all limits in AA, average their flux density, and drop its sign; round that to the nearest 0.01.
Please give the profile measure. 0.51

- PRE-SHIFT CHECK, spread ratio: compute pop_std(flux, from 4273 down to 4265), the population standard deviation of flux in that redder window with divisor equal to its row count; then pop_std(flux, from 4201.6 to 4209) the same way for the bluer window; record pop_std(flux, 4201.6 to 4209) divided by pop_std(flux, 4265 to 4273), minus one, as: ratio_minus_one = -0.25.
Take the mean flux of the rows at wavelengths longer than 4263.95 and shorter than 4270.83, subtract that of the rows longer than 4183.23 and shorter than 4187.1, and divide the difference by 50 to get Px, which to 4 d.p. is 0.0021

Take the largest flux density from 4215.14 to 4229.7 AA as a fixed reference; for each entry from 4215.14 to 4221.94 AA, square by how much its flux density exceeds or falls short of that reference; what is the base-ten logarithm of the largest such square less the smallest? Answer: -2.46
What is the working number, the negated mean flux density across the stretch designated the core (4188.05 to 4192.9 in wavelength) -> -0.53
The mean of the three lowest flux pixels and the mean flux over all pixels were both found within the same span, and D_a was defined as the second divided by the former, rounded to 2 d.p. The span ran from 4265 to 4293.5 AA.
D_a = 1.10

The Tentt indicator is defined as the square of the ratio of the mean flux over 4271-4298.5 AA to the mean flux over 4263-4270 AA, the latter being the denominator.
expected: 0.81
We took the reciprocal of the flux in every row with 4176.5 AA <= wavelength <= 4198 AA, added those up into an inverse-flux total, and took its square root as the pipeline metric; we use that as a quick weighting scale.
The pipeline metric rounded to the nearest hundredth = 6.58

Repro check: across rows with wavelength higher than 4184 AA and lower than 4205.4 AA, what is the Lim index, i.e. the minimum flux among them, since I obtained 0.4406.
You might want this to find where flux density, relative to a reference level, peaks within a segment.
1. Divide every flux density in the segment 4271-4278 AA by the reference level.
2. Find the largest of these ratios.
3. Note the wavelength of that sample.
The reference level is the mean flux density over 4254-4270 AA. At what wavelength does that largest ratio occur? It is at 4274.27 AA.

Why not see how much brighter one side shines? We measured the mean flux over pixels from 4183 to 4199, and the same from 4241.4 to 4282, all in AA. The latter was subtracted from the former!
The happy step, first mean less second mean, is -0.06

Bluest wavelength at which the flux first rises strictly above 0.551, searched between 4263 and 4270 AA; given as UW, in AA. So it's 4263.46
